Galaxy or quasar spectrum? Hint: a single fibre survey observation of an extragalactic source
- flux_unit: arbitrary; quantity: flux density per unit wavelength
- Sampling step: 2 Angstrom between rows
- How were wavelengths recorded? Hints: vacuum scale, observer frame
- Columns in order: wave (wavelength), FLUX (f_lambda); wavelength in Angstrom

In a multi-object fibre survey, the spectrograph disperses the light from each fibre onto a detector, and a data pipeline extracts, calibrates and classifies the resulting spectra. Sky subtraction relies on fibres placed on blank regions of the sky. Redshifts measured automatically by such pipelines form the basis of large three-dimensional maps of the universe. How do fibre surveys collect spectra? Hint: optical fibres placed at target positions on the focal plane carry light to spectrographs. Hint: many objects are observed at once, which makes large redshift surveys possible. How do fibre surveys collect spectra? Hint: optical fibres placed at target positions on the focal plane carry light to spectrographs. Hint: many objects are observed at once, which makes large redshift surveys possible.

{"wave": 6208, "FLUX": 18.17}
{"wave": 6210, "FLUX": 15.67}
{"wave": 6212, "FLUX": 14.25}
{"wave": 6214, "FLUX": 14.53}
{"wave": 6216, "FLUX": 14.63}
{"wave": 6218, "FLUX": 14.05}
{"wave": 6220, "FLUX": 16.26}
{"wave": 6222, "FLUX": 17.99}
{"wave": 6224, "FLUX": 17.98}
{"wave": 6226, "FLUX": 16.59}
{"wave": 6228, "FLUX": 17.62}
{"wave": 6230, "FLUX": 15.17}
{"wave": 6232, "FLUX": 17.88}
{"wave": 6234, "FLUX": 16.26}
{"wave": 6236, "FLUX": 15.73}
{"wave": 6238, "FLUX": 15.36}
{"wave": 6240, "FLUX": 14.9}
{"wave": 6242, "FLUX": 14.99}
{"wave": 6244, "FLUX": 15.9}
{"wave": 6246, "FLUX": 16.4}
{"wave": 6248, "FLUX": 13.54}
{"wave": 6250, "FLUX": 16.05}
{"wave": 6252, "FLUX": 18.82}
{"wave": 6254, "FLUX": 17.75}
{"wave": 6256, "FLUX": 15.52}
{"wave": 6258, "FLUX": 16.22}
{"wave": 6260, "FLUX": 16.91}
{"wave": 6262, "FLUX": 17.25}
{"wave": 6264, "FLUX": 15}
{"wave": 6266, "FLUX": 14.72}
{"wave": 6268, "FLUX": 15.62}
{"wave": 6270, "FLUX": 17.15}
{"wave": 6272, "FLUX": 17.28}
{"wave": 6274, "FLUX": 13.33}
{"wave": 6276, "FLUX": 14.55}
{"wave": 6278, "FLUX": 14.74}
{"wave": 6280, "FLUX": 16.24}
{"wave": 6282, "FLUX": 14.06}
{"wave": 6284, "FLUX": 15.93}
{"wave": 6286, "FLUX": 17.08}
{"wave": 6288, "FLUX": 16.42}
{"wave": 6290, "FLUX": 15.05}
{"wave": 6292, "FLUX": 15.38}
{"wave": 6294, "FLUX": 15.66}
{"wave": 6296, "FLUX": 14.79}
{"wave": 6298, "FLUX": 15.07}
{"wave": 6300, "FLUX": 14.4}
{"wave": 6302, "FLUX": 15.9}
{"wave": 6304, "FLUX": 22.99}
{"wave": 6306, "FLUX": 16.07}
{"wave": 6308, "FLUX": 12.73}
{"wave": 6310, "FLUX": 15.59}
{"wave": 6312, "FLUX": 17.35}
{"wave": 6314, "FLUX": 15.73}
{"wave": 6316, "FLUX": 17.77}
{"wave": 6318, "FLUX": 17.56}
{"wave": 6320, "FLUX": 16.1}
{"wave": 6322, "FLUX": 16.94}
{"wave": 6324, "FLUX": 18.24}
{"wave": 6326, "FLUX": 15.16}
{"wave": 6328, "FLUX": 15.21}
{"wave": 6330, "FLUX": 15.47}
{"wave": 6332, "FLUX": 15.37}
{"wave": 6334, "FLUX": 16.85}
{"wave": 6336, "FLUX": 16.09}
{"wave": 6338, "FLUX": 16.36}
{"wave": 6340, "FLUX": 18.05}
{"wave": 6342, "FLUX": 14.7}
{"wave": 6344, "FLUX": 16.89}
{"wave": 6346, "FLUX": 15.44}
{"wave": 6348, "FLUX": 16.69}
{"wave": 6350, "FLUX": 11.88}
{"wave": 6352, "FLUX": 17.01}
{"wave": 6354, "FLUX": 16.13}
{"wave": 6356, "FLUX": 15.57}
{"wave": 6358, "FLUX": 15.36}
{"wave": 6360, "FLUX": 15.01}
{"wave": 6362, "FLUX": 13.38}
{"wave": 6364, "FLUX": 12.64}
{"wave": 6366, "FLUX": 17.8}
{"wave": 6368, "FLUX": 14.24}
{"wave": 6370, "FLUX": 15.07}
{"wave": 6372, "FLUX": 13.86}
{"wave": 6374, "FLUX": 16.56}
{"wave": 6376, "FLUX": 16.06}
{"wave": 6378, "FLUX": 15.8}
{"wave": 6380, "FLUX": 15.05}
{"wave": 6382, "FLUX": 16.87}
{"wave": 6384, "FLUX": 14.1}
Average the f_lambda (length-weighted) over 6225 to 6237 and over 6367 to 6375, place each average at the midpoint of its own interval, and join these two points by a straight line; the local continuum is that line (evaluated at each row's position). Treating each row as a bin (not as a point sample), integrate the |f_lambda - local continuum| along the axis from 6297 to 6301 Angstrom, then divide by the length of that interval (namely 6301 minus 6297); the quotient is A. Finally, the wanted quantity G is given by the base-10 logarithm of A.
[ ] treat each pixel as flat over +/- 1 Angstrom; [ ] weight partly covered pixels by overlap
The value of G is 0.01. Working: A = 1.0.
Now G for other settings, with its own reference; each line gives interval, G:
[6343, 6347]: -0.03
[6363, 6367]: 0.41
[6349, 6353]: 0.41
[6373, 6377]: 0.15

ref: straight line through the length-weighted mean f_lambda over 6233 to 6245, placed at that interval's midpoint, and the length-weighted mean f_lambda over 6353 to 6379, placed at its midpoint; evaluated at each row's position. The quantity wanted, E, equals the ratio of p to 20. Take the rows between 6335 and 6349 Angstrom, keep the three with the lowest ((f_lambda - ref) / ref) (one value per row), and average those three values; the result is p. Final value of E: 0.0005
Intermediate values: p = 0.01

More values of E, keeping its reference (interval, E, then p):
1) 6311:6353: -0.0044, -0.09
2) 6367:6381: -0.0026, -0.05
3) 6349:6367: -0.0085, -0.17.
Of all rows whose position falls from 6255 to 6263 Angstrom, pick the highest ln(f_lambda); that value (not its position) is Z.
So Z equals 2.85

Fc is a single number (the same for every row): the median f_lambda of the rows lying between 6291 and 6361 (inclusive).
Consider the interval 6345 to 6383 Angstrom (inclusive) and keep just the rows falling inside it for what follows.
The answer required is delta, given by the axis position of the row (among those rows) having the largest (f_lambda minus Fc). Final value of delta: 6366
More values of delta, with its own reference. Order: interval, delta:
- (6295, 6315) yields 6304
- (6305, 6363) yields 6324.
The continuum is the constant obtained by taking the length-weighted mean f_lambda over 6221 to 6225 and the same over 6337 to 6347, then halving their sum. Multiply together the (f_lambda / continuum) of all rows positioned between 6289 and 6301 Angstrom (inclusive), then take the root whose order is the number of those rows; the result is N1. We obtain 0.878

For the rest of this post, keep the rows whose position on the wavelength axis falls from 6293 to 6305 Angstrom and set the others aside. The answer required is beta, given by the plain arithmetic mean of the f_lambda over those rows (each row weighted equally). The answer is 16.5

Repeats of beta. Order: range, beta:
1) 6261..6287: 15.6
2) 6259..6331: 16.0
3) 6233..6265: 16.0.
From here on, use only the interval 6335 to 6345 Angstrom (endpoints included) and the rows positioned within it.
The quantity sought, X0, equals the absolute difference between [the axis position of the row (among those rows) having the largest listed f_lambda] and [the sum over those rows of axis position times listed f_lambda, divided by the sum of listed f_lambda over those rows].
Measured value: 0.0 Angstrom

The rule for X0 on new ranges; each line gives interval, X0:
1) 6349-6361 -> 3.1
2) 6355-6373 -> 2.1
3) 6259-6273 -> 6.0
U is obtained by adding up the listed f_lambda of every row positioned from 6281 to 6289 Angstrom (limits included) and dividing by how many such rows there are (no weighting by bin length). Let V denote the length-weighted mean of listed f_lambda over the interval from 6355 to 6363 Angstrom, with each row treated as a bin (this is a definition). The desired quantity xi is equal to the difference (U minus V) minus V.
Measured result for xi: -13.8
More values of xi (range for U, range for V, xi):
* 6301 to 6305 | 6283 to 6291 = -12.8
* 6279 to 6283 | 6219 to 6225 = -19.7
